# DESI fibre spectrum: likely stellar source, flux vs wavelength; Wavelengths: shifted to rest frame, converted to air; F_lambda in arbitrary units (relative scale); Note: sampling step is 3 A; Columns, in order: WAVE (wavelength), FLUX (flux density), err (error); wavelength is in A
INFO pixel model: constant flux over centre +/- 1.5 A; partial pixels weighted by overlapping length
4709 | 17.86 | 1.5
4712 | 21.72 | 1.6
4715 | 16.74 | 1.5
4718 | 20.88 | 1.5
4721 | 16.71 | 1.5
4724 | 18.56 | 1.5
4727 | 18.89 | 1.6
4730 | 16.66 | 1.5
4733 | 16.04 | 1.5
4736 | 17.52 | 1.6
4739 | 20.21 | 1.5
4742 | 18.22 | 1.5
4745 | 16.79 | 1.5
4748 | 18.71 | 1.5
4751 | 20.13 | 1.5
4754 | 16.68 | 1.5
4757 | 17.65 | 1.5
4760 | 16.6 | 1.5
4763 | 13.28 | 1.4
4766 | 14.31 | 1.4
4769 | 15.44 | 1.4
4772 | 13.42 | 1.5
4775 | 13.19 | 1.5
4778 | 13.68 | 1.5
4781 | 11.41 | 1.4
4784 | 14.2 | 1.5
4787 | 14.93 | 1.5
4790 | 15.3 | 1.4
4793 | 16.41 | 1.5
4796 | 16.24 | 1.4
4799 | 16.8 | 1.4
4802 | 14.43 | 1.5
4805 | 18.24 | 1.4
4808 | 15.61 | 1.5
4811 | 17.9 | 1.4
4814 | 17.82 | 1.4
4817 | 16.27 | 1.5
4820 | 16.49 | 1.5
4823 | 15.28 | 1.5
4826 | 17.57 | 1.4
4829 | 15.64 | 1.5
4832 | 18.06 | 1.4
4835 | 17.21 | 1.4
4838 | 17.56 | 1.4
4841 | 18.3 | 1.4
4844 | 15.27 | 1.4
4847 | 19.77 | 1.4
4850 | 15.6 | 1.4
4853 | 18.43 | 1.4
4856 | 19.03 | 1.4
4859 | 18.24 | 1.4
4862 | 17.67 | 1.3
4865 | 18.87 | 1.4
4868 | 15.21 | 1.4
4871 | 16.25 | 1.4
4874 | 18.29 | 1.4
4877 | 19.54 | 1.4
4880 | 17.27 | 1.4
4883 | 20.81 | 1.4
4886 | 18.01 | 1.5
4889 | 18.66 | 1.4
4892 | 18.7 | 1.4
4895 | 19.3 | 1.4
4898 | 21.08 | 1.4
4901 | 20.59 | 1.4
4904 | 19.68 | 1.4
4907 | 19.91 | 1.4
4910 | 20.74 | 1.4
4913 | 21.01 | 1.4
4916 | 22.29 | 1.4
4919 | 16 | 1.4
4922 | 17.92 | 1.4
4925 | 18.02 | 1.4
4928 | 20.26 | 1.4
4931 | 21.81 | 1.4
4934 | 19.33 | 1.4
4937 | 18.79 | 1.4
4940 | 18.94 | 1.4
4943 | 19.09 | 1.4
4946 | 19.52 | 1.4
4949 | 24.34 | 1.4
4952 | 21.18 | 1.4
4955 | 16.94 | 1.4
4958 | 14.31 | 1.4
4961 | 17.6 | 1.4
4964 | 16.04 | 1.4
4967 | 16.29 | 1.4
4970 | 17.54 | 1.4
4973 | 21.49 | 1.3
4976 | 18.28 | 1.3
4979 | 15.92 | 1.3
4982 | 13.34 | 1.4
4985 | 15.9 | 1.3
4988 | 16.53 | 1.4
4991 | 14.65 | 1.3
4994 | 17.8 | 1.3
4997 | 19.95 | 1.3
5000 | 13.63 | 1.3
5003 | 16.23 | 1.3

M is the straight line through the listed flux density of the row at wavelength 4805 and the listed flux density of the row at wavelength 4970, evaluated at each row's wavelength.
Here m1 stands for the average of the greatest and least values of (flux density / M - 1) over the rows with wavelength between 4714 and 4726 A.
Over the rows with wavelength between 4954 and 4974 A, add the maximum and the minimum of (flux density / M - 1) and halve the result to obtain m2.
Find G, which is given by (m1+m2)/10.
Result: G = 0.003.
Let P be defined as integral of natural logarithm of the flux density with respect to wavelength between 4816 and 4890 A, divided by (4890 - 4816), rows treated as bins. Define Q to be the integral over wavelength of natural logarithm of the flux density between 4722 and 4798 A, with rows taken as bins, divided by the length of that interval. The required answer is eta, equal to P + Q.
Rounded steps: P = 2.863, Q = 2.77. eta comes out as 5.64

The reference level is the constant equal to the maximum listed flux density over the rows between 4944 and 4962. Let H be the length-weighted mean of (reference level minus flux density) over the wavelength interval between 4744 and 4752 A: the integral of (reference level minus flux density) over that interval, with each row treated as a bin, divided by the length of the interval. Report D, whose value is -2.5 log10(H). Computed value -1.91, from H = 5.8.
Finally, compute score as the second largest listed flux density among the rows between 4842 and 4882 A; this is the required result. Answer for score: 19.54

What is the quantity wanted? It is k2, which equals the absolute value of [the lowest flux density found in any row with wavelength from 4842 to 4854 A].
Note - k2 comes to 15.3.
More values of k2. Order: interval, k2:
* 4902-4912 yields 19.7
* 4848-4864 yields 15.6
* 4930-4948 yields 18.8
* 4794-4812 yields 14.4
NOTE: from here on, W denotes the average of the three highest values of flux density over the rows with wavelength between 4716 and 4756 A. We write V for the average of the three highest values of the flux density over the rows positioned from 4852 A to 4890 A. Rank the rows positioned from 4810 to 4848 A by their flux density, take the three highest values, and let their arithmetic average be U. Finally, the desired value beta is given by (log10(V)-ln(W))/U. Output -0.092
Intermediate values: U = 18.7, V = 19.8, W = 20.4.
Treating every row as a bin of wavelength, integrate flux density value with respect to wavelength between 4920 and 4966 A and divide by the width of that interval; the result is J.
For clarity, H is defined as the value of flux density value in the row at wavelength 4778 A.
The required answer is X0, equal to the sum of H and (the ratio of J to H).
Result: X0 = 15.1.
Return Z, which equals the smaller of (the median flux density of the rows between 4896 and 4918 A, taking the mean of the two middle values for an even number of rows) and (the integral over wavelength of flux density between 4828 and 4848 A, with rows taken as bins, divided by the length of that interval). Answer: 17.4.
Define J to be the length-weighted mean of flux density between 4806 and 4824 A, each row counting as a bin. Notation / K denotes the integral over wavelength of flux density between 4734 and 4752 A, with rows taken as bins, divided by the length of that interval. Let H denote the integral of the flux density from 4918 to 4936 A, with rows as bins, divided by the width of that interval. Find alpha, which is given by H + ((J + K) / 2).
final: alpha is 36.5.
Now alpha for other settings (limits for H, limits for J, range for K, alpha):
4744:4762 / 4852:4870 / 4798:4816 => 35.0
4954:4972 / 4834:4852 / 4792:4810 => 33.4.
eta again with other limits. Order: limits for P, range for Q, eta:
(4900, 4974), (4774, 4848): 5.72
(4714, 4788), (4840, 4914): 5.71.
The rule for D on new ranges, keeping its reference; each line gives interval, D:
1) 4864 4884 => -2.01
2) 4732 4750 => -2.00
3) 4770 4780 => -2.59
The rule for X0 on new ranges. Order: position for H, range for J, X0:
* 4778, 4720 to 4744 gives 15.0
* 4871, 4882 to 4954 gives 17.5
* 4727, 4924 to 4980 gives 19.9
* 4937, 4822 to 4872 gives 19.7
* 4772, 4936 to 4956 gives 14.9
